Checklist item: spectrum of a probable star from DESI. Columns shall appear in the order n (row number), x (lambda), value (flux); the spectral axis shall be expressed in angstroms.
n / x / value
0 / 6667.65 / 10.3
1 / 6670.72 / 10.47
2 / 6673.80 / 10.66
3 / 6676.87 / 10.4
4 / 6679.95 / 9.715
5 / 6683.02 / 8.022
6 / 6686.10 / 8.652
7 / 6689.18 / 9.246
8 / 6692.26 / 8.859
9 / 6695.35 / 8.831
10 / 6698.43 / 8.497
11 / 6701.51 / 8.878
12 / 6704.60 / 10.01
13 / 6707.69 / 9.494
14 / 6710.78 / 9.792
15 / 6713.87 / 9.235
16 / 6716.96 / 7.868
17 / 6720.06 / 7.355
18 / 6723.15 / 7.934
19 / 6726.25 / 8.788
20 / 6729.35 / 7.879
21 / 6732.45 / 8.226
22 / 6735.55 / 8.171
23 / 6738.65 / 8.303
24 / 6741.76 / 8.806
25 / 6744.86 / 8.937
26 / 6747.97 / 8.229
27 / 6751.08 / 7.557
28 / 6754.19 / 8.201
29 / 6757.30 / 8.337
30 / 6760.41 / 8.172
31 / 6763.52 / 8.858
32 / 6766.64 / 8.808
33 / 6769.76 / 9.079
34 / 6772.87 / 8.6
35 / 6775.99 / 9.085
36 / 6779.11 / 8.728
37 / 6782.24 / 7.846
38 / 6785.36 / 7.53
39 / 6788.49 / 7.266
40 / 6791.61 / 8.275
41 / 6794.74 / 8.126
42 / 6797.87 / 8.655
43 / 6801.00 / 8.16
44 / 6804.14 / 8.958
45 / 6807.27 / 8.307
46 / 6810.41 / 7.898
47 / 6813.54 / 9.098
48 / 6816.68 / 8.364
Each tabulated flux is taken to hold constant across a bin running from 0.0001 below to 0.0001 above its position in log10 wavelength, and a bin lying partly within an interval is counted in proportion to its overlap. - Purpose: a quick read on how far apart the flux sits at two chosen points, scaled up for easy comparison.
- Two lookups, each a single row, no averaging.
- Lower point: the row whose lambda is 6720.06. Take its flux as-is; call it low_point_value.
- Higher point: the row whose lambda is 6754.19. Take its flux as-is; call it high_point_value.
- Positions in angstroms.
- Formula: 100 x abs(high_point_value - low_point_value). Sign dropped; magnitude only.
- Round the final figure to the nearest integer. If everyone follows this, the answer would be 85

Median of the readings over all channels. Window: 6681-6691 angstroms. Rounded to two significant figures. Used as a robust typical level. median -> 8.7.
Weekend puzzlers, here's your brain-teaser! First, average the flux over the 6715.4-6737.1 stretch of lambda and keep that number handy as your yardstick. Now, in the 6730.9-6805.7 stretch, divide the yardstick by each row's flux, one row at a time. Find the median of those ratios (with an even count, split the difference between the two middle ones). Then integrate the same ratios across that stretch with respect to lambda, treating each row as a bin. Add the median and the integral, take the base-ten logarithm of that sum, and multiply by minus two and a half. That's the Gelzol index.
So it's -4.7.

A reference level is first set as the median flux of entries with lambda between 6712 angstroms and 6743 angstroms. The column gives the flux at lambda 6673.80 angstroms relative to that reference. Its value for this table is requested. 2.5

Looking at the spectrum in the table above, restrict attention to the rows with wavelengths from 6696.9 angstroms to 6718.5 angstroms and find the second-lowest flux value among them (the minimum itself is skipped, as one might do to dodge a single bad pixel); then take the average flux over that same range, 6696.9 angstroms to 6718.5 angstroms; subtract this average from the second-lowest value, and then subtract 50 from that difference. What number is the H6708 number -50.6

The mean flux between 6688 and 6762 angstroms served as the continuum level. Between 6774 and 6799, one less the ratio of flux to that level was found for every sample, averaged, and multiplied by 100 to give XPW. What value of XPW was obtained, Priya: 4.4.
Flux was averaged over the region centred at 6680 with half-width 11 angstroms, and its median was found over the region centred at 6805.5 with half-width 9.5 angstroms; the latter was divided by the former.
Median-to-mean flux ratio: 0.88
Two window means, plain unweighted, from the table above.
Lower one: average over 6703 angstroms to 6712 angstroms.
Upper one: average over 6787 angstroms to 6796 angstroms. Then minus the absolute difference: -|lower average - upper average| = -1.9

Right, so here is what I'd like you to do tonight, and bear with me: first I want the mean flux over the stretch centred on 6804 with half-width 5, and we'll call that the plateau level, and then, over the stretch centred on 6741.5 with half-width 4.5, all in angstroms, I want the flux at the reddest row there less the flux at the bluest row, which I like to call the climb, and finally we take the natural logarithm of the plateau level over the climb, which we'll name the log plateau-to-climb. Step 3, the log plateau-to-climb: 2.59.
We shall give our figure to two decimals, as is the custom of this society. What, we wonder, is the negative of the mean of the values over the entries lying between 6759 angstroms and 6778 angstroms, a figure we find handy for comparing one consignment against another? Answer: -8.77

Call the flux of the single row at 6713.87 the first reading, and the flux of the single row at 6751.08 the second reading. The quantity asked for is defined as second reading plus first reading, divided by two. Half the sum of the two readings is 8.40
